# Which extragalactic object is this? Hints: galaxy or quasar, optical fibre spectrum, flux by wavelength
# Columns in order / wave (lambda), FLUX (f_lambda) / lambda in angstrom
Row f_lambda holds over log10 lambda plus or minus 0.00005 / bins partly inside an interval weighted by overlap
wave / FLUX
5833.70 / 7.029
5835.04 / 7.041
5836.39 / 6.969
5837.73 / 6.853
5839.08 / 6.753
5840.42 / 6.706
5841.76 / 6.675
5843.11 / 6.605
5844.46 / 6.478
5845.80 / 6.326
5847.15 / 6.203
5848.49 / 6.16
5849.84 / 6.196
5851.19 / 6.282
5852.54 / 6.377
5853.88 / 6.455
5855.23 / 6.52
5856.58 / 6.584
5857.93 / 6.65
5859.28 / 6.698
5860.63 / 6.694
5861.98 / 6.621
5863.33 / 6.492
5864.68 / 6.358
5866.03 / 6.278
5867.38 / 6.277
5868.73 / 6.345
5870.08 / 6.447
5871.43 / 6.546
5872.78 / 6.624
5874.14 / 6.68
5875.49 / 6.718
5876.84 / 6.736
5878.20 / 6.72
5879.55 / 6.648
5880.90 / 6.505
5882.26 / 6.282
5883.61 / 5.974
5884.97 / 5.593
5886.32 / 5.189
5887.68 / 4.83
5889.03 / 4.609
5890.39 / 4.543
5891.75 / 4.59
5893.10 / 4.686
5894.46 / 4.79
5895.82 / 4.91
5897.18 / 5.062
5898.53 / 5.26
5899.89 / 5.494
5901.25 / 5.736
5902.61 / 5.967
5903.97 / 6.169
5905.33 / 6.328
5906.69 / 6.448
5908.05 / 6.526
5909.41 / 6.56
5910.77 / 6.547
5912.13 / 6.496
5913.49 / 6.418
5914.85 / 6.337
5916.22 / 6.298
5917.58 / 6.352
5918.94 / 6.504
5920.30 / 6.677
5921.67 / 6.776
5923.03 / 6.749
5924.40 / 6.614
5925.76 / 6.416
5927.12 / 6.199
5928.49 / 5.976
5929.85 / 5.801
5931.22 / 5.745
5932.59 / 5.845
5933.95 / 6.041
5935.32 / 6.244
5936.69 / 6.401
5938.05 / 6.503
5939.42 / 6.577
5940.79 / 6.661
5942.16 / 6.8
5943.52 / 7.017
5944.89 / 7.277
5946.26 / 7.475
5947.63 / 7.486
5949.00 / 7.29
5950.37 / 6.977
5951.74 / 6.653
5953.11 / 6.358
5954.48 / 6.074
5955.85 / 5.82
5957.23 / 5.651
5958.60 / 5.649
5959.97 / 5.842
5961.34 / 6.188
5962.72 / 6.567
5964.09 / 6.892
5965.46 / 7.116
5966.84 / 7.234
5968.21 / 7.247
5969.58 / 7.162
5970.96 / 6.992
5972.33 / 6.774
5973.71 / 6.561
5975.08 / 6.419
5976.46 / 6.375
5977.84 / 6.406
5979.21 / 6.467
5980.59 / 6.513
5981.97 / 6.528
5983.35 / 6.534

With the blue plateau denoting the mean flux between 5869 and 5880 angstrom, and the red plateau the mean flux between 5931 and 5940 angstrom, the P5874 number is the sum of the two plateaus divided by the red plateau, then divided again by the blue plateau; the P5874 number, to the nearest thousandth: 0.312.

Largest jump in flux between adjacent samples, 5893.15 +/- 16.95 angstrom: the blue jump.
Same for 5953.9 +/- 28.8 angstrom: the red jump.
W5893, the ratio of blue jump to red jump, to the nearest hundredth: 1.07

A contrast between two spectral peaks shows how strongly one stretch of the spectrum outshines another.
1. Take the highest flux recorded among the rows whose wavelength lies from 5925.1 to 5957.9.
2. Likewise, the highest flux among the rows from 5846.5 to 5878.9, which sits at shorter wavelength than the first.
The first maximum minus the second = 0.75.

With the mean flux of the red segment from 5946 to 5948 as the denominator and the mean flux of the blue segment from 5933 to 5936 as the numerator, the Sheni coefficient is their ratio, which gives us 0.82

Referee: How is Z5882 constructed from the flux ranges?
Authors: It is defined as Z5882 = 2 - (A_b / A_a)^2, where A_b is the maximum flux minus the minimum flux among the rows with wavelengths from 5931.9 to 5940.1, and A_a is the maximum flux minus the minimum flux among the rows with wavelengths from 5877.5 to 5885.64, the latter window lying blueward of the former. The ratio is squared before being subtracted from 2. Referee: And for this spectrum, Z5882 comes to 1.6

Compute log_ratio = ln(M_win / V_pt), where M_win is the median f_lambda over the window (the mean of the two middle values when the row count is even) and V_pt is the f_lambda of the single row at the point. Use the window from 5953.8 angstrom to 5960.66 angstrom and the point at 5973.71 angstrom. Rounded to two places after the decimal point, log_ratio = -0.12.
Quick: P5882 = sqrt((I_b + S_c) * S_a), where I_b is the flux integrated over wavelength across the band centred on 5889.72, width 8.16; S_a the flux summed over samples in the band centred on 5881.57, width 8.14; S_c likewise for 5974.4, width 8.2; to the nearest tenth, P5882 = 54.3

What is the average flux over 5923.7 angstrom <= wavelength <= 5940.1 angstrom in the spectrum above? 6.20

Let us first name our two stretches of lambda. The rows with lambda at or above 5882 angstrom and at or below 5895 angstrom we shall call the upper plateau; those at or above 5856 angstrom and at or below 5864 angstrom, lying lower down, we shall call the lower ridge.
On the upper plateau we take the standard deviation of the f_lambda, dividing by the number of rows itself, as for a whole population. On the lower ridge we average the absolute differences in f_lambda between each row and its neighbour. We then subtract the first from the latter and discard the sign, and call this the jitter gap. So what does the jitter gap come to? 0.5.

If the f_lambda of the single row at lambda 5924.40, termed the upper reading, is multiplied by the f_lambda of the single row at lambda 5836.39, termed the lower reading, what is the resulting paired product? 46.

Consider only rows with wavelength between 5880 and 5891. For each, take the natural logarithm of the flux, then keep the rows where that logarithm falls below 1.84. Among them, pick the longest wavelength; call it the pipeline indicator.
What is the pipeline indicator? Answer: 5890.39 angstrom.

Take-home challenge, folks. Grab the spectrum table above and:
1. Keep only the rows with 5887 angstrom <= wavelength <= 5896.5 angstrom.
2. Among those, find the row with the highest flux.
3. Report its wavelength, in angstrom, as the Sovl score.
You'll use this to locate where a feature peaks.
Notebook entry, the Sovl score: 5895.82 angstrom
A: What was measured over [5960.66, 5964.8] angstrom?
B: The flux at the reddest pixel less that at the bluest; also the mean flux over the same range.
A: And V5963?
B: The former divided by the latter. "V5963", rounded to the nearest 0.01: 0.11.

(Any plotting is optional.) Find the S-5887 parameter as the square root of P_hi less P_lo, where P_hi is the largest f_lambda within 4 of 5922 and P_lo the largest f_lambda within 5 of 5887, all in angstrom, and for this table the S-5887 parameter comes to 0.70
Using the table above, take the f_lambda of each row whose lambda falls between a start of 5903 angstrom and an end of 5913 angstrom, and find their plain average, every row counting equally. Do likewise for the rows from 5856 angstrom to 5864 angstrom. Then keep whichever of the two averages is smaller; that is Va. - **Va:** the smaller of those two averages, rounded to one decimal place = 6.4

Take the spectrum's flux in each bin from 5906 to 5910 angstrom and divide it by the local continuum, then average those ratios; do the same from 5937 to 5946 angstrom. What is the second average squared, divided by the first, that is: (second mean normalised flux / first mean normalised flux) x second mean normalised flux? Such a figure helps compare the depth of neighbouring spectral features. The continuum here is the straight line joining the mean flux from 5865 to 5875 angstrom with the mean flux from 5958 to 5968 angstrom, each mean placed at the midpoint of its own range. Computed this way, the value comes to 1.09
